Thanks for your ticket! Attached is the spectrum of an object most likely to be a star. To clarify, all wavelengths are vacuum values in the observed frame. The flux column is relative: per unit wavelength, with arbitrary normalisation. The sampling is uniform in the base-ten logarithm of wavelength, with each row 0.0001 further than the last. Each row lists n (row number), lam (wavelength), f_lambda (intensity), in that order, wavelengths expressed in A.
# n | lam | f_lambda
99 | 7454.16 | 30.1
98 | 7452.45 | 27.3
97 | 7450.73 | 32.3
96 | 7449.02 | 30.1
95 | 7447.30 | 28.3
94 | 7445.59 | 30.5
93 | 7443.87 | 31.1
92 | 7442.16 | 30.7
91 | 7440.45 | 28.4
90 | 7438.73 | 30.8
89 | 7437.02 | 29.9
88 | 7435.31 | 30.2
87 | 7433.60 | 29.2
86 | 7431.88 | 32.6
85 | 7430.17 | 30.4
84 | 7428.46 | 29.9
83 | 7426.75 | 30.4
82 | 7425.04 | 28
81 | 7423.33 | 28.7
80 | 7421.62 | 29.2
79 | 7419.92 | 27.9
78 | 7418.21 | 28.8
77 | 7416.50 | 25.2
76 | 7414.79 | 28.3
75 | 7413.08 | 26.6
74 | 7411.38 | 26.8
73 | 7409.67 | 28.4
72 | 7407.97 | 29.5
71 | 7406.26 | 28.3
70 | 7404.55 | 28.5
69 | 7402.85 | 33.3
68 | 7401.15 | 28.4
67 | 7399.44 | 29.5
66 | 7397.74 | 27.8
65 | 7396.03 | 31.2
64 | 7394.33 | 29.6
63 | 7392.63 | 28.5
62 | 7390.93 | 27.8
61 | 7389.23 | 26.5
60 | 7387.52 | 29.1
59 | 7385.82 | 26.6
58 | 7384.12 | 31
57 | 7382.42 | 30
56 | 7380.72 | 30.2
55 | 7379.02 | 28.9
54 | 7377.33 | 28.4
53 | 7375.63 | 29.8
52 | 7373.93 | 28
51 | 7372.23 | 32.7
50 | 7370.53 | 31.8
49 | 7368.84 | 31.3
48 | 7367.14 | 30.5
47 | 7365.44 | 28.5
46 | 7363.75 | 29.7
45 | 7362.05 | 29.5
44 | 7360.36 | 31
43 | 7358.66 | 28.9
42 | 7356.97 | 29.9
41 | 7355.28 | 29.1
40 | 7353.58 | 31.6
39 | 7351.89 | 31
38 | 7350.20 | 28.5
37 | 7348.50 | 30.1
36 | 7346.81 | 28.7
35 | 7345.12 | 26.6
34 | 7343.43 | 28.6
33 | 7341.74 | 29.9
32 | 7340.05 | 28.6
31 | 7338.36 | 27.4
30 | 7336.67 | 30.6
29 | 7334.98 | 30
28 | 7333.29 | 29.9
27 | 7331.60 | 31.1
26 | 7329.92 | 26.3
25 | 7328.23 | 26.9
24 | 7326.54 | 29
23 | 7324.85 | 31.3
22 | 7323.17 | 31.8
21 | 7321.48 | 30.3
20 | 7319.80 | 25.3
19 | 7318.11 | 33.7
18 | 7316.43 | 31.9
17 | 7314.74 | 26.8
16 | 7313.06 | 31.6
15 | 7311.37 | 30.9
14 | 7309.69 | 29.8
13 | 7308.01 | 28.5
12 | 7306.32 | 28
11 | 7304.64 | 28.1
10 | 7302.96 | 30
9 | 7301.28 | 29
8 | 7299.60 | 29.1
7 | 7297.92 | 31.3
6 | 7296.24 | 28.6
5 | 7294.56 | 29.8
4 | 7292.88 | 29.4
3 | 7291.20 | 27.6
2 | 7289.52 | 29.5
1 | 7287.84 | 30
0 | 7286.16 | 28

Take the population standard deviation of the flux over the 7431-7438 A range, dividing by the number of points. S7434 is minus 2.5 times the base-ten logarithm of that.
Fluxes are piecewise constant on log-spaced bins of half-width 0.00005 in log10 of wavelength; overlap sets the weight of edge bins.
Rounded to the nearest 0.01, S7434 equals -0.27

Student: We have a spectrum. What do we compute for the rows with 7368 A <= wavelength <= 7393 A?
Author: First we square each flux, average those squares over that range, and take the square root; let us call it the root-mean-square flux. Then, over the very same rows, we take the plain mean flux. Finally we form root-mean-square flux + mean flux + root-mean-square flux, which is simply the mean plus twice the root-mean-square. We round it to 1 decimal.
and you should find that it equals 88.2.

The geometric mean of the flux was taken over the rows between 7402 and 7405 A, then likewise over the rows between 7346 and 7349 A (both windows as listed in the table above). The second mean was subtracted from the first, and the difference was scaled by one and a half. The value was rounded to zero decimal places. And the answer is 2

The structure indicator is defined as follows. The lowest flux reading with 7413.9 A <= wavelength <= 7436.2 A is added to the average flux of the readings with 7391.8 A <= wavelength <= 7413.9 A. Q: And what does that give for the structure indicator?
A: 54.2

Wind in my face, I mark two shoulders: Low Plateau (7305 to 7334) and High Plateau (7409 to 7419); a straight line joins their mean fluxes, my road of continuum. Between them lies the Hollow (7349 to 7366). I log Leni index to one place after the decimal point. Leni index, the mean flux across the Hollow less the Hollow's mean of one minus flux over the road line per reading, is 29.8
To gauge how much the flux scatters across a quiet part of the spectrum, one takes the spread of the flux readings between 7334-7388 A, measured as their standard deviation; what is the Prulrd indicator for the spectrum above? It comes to 1.4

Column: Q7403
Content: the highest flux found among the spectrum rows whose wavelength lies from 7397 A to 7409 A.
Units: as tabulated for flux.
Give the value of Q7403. 33.3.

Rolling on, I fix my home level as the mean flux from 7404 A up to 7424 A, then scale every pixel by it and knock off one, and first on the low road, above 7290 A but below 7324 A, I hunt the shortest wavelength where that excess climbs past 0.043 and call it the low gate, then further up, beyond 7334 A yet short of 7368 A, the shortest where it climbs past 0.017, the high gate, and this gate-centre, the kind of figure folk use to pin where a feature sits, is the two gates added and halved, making 7313.9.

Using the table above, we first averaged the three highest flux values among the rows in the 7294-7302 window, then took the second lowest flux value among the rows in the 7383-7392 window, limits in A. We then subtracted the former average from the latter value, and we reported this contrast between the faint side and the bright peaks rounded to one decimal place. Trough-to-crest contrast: -3.5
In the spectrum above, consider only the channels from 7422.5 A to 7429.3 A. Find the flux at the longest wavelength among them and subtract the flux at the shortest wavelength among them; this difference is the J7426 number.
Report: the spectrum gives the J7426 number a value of 1.2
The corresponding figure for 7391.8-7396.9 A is 2.7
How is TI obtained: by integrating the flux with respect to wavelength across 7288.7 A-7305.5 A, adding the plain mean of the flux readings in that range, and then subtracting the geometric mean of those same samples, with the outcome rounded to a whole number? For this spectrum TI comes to 491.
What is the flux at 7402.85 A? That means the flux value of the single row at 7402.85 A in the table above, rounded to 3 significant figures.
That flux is 33.3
